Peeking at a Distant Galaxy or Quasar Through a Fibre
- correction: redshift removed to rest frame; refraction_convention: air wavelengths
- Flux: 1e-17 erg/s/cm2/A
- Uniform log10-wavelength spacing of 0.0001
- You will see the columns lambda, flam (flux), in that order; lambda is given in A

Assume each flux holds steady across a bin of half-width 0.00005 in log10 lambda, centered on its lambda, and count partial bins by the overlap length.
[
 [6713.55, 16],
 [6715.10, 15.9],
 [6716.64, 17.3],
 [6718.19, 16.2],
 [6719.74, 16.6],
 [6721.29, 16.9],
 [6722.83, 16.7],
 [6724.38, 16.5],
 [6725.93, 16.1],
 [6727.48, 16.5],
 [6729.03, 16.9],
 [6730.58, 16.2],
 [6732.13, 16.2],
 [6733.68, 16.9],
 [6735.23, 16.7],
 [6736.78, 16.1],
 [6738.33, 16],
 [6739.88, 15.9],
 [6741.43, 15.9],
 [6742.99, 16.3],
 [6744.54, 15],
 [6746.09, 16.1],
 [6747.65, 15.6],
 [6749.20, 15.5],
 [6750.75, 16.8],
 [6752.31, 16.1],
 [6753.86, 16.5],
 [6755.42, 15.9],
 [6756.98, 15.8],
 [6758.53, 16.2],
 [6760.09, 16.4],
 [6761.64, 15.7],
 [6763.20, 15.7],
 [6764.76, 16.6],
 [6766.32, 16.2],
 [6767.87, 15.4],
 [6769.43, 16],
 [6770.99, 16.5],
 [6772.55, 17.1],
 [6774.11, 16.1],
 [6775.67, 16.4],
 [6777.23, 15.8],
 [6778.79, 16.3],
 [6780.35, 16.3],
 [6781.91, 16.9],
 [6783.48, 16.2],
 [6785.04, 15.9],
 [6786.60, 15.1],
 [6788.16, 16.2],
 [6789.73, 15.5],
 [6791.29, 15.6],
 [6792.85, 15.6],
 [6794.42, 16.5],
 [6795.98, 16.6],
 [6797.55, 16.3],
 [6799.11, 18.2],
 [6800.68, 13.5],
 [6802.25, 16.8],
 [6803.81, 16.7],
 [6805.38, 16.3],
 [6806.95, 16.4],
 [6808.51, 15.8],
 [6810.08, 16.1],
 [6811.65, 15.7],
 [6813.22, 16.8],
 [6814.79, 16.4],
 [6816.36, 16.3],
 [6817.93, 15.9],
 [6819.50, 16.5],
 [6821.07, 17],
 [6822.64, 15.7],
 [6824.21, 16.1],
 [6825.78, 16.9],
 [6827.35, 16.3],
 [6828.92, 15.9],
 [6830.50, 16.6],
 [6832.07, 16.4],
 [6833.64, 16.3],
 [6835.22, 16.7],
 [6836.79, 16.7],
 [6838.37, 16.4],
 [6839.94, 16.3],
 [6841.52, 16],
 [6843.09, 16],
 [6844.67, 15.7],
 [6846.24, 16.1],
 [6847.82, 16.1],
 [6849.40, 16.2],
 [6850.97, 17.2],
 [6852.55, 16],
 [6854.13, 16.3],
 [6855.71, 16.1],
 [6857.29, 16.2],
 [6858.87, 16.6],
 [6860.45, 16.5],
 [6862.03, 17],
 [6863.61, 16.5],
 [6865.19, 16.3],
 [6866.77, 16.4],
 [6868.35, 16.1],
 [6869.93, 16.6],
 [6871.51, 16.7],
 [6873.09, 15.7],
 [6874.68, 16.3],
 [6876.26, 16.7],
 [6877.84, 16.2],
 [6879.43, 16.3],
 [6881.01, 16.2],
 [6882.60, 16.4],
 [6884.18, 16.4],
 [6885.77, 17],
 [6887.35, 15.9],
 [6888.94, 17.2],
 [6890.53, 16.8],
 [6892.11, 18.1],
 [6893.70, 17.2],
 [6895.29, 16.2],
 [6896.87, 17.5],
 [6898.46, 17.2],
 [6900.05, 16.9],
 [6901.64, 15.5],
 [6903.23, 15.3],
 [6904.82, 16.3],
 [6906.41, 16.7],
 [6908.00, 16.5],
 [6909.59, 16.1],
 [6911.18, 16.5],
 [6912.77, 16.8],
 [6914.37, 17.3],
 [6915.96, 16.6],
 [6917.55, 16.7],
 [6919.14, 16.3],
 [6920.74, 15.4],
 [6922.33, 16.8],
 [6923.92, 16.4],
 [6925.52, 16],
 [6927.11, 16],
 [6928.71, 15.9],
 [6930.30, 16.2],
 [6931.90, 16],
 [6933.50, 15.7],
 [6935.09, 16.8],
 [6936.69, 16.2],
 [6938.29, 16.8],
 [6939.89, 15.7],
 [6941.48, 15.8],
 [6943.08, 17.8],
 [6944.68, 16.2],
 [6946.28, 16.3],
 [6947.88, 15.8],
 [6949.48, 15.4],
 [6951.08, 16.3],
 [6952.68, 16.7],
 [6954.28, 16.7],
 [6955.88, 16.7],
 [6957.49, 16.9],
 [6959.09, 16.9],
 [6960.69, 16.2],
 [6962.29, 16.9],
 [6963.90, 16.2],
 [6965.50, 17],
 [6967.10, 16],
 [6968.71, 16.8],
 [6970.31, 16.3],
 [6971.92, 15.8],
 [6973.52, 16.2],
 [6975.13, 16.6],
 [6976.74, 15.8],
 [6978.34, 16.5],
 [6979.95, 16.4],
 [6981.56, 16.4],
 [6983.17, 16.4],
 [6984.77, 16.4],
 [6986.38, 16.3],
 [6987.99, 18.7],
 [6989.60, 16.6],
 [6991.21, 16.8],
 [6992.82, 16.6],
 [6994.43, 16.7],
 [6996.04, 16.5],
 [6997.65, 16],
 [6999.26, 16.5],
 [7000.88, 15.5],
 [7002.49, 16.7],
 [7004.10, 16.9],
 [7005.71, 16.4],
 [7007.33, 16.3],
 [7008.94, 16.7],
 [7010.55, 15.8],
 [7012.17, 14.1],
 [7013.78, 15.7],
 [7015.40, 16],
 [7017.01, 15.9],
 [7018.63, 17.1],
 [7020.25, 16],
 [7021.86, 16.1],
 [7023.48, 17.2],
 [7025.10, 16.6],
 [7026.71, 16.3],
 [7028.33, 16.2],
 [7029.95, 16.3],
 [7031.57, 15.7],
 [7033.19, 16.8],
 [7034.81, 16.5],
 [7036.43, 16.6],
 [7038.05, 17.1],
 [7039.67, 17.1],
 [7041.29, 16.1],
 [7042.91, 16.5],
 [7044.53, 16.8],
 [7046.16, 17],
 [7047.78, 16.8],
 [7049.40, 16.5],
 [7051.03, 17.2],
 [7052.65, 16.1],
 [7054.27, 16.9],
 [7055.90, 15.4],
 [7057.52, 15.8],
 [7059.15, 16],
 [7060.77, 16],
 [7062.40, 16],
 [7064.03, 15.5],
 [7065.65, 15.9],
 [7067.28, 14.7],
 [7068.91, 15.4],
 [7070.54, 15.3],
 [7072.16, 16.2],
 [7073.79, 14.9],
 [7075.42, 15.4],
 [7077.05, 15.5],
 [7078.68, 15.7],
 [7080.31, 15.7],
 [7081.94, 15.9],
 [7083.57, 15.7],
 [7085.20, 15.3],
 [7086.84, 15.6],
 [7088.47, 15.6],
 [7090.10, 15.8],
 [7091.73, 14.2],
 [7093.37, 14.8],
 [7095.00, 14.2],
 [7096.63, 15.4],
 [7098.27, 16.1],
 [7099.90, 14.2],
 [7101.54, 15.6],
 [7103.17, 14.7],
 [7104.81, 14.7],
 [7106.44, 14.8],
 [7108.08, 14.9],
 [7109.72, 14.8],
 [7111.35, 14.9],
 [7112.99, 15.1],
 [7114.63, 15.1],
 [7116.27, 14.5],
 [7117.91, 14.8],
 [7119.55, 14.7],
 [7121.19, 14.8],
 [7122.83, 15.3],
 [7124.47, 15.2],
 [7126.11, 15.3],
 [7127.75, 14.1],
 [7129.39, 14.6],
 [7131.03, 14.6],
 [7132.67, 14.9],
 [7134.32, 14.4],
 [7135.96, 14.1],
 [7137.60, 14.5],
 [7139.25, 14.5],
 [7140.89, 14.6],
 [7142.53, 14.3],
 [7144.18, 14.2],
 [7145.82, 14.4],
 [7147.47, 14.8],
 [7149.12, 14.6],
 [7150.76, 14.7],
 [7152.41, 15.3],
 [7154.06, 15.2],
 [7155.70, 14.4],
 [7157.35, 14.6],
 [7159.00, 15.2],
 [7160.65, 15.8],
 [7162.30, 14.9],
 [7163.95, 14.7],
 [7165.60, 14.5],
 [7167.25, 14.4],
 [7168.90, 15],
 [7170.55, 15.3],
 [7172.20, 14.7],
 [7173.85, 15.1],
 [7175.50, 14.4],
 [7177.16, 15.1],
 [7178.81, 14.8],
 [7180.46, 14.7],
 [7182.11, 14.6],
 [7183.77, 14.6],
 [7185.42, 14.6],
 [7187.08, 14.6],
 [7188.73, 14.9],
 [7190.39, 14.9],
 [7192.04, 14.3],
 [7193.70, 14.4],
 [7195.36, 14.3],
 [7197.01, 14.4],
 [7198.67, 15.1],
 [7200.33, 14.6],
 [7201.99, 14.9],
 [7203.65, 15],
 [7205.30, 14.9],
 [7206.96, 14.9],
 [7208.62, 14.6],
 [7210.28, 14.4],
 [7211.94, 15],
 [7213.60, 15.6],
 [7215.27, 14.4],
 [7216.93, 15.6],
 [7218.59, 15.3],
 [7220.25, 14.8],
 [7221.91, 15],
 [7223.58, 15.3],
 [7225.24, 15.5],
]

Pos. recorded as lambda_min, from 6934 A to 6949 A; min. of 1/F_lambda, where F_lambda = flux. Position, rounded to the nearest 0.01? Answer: 6943.08 A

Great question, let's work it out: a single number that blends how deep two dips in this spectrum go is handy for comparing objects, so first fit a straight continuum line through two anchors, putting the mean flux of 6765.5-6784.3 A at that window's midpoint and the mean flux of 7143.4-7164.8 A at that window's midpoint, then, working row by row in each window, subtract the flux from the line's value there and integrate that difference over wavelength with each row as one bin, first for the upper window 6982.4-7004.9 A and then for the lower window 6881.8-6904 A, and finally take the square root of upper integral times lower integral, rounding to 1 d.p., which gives 22.6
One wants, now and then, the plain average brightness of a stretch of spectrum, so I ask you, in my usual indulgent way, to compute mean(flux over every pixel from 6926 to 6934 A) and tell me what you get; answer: 16.0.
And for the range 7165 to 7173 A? 14.8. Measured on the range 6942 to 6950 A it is 16.3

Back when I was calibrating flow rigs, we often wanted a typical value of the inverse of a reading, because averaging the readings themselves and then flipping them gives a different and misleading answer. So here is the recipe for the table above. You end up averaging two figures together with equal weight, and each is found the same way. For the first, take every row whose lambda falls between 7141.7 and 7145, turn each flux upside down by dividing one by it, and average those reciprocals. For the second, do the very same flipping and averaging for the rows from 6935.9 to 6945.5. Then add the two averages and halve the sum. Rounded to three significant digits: 0.0656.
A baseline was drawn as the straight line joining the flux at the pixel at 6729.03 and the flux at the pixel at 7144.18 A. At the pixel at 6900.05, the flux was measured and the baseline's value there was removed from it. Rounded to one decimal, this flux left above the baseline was 1.1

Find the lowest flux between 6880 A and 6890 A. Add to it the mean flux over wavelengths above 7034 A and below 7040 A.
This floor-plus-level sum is 32.7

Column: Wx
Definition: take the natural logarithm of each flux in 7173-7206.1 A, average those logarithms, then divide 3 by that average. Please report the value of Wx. 1.12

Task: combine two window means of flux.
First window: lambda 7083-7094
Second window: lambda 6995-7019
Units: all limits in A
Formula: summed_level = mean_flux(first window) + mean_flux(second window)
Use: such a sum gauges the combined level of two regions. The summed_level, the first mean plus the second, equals 31.4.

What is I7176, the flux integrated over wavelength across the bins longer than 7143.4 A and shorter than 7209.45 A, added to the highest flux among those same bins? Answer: 991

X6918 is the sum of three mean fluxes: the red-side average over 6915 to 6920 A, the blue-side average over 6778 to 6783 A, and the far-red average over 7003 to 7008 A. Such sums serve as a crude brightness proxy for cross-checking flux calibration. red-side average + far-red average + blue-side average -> 49.6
